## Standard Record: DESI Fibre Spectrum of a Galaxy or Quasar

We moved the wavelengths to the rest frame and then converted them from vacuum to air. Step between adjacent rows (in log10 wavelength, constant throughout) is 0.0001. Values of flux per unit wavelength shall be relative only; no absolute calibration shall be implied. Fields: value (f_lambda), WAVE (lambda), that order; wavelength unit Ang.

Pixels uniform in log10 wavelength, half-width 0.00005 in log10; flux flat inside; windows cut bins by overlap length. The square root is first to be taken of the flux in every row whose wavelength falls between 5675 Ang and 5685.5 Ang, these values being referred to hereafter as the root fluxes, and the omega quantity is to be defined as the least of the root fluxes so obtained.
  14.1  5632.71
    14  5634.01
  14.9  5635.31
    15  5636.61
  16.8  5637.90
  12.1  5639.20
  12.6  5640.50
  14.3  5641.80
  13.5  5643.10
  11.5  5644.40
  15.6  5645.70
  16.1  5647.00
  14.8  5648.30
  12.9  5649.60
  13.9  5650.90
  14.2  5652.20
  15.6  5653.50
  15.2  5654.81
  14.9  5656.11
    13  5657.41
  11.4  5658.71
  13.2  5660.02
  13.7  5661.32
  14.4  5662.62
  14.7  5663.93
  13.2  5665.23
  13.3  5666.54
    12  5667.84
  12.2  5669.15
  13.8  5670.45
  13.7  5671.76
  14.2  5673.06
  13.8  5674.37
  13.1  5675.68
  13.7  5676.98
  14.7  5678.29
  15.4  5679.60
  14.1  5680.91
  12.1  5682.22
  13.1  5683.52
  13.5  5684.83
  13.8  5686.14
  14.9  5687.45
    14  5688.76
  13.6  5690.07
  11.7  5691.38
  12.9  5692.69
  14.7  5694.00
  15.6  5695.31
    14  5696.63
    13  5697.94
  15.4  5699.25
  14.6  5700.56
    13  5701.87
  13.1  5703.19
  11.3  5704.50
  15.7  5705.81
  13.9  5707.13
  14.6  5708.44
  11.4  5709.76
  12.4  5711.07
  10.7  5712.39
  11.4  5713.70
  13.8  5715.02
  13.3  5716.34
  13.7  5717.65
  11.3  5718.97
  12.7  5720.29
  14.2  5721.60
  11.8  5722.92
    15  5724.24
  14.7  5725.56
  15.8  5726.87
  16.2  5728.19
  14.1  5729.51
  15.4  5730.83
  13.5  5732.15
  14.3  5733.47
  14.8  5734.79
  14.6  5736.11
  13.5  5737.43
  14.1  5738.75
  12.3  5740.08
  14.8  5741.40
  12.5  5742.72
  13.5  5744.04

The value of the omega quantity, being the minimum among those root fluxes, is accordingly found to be 3.48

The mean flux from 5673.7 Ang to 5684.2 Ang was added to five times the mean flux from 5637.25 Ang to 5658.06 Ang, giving 84.7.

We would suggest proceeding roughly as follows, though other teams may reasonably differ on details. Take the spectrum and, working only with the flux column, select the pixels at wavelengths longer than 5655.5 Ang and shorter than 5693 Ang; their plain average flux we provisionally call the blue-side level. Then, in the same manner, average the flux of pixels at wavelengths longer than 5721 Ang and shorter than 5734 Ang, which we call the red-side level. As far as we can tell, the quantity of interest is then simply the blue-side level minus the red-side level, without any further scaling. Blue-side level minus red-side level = -0.98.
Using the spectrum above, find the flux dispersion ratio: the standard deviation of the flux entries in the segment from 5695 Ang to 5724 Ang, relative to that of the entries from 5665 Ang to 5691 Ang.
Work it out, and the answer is 1.70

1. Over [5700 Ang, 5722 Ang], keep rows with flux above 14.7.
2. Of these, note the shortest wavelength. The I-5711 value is 5705.81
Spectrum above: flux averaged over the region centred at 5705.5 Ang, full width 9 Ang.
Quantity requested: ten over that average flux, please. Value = 0.75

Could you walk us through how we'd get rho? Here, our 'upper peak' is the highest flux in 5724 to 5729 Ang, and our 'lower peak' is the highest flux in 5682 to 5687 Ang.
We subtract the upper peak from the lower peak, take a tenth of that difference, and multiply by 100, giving -24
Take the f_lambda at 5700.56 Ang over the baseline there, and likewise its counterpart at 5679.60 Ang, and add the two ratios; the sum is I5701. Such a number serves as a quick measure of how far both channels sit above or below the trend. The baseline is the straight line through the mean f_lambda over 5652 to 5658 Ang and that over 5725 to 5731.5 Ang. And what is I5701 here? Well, 2.01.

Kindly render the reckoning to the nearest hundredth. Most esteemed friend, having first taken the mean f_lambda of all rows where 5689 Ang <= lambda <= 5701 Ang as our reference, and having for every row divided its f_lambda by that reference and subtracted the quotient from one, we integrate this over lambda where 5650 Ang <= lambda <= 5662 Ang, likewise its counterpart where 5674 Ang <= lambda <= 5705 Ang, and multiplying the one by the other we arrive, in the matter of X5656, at 0.02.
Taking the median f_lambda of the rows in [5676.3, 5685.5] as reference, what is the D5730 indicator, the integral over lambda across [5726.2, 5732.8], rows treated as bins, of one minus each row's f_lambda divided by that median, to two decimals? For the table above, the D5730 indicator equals -0.63 Ang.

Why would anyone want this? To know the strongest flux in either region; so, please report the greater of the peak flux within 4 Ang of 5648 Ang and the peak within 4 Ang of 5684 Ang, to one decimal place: 16.1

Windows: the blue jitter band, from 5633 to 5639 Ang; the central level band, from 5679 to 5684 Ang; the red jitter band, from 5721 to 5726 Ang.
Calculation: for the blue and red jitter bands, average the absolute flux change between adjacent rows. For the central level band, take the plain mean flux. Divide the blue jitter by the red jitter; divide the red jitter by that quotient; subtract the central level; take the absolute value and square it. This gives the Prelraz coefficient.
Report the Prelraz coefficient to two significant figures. 91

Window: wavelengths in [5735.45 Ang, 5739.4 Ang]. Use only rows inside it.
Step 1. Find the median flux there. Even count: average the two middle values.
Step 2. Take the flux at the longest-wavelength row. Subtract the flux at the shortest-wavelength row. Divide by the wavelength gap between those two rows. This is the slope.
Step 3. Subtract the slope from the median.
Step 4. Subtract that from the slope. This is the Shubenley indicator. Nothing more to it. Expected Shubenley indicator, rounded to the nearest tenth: -14.5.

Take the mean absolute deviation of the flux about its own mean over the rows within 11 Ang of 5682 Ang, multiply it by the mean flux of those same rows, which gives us 9.1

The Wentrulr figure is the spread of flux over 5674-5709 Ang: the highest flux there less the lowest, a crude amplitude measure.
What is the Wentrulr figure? 4.4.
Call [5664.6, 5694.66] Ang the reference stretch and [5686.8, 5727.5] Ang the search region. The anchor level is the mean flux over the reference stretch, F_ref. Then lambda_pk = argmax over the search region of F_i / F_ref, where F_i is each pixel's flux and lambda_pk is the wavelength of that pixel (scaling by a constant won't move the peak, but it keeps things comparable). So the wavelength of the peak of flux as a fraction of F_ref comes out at 5726.87 Ang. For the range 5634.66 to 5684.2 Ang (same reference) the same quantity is 5637.90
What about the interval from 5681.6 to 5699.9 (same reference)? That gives 5695.31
